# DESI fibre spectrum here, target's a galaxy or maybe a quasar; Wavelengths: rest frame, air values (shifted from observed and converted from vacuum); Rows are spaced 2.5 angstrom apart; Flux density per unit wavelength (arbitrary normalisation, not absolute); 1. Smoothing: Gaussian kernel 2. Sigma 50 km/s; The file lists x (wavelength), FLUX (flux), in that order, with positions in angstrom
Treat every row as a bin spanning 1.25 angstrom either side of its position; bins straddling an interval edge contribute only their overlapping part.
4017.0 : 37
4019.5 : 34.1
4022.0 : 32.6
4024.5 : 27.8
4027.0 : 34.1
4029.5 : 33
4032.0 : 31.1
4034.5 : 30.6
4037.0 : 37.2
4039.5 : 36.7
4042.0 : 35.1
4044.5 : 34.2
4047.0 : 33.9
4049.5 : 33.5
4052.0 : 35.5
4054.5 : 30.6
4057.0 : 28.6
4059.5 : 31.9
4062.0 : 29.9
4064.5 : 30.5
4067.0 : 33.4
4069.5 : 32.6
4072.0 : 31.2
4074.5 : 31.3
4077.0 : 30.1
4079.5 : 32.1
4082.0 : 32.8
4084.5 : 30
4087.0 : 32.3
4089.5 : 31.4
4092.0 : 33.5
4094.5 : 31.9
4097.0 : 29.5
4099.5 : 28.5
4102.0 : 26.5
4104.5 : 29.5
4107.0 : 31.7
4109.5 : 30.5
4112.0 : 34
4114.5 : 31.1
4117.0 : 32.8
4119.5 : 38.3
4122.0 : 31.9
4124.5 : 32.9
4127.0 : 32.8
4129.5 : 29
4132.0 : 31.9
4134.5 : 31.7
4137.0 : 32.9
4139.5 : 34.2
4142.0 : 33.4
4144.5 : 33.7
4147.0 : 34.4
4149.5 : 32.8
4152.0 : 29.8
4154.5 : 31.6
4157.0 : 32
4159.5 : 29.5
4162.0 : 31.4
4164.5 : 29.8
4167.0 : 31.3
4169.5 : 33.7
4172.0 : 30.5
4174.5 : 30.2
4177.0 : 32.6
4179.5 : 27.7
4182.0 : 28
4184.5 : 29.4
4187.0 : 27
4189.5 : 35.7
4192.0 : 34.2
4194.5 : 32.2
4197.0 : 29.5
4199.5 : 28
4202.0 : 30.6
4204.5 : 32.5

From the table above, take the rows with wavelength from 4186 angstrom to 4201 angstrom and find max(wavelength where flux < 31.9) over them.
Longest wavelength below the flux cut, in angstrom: 4199.5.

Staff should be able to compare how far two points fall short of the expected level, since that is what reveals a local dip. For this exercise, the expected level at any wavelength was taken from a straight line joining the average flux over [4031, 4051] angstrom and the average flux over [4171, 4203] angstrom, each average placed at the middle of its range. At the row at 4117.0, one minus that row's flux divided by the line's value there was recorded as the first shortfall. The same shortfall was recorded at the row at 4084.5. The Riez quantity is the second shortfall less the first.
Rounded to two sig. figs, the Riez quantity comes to 0.11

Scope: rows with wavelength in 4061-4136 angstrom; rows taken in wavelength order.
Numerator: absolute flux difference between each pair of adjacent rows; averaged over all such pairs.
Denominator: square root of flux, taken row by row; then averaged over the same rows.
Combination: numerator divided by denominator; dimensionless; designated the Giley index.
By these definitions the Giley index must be 0.364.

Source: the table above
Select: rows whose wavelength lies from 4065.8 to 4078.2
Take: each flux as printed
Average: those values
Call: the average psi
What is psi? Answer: 31.7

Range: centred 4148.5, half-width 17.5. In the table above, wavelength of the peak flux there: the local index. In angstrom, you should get 4147.0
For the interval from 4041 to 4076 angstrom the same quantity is 4052.0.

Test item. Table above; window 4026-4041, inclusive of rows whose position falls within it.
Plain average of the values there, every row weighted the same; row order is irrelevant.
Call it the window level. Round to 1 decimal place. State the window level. 33.8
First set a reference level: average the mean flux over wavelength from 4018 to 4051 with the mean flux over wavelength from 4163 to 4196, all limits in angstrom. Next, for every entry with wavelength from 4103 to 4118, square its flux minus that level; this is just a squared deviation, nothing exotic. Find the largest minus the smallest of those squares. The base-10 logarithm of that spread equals 0.84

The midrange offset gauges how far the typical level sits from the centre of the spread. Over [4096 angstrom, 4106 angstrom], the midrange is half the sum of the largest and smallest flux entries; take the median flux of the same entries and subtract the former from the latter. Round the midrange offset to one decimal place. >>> 1.0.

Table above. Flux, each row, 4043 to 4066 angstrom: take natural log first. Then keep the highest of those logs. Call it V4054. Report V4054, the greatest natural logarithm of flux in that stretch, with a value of 3.57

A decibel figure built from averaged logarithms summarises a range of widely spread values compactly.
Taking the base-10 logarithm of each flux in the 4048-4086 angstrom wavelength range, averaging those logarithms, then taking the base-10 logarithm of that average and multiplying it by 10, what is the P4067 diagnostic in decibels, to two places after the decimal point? 1.76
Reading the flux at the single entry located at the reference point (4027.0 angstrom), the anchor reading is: 34.1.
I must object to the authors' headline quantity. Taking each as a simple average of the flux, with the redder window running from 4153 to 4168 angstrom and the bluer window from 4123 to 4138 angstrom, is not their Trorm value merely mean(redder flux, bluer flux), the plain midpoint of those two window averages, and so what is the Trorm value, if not 31.4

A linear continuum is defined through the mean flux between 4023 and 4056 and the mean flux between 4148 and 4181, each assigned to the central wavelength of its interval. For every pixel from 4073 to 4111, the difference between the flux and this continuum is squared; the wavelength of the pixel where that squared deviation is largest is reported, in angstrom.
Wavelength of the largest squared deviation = 4102.0 angstrom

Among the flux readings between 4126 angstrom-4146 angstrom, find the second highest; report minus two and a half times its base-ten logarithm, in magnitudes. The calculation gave -3.82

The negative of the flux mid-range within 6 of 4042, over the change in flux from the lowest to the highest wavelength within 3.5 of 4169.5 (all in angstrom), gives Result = 44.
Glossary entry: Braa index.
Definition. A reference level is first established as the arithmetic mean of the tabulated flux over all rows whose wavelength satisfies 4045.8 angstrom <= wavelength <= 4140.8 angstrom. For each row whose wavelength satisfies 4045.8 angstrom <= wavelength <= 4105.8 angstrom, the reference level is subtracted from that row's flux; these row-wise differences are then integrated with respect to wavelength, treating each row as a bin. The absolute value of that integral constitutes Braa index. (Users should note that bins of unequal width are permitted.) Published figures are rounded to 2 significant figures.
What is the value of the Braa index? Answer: 28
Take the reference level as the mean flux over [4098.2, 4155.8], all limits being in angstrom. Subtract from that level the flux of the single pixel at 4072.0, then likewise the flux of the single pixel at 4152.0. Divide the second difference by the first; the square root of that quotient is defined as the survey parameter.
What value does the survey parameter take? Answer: 1.7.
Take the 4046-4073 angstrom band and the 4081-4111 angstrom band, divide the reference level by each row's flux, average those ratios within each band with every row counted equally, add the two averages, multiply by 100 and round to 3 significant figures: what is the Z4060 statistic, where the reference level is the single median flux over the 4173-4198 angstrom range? 191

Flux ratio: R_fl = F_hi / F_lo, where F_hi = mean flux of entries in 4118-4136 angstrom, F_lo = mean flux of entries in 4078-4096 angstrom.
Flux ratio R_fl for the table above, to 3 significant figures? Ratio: 1.02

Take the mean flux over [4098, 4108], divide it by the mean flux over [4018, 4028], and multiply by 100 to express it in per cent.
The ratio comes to 90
